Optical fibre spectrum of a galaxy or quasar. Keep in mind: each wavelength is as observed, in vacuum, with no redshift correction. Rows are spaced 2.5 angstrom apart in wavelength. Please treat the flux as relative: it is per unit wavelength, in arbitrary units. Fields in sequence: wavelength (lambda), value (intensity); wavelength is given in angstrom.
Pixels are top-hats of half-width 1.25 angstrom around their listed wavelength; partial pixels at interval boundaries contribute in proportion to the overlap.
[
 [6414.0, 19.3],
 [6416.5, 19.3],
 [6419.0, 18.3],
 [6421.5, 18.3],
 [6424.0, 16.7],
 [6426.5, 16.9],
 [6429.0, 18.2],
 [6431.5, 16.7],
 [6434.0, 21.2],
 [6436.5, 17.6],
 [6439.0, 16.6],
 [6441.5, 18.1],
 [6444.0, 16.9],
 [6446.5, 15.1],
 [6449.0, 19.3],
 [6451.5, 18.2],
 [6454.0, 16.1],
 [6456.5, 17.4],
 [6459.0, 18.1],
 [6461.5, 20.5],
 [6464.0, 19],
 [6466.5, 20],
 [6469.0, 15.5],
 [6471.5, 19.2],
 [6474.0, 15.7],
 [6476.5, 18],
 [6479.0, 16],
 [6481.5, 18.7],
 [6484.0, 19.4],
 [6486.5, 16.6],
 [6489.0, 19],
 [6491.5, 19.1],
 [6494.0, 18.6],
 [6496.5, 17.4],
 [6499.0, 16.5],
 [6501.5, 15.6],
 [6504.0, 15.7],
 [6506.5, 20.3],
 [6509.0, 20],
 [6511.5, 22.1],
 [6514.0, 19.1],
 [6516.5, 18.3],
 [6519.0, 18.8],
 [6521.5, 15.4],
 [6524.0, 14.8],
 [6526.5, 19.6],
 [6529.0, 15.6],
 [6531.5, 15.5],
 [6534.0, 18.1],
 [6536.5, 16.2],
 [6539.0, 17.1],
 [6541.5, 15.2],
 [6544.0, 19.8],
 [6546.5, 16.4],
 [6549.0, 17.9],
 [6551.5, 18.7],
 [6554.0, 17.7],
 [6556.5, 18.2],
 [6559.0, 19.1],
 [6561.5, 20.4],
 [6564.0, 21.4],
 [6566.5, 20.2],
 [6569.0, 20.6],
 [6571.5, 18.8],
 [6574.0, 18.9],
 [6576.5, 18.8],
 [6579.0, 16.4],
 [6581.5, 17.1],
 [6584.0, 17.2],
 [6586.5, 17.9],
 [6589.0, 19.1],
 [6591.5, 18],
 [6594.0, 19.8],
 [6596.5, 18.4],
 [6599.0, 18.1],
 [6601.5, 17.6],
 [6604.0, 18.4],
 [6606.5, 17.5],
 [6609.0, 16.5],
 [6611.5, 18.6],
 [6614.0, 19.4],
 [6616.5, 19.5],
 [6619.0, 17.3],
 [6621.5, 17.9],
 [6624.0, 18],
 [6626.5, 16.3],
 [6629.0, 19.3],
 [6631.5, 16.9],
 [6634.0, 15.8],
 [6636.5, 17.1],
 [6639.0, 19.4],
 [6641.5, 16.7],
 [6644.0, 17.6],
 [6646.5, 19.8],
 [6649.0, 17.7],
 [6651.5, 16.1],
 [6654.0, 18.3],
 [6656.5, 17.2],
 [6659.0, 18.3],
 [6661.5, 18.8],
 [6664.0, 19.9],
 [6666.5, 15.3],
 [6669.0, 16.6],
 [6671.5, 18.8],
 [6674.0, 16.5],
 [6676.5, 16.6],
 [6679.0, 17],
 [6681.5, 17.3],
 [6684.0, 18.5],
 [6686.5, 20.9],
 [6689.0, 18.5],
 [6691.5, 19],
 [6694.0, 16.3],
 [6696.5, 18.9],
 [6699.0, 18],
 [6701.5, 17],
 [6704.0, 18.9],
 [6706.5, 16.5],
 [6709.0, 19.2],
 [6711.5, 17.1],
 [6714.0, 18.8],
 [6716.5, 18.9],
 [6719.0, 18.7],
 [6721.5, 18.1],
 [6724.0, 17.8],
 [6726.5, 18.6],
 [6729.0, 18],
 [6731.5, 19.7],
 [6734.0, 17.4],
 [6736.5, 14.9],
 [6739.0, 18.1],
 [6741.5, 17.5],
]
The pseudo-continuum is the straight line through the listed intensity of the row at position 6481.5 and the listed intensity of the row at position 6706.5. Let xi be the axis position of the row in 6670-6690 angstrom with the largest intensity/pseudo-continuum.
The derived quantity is 6686.5 angstrom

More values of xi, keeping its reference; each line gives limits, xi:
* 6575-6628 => 6594.0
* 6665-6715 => 6686.5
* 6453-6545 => 6511.5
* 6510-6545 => 6511.5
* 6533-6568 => 6564.0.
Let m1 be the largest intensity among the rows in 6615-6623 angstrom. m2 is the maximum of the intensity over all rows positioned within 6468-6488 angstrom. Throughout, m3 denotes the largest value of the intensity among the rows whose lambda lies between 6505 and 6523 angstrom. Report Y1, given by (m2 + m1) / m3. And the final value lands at 1.76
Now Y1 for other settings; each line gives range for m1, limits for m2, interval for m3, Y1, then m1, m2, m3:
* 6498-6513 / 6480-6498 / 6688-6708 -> 2.18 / 22.1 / 19.4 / 19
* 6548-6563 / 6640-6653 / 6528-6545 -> 2.03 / 20.4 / 19.8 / 19.8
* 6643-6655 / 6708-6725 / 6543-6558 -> 1.97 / 19.8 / 19.2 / 19.8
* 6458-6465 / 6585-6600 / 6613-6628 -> 2.07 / 20.5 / 19.8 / 19.5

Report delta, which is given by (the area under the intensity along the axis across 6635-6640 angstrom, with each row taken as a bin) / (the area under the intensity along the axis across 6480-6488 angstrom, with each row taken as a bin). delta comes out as 0.6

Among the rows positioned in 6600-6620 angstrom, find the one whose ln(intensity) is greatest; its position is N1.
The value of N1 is 6616.5 angstrom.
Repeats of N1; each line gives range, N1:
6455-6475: 6461.5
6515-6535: 6526.5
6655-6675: 6664.0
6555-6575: 6564.0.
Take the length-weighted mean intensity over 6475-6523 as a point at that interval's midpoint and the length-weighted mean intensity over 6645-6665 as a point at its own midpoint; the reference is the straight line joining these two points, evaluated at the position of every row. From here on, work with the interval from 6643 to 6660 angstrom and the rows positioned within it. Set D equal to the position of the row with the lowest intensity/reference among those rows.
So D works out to 6651.5 angstrom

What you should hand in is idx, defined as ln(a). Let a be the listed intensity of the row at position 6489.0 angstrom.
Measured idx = 2.94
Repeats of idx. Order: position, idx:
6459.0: 2.90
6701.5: 2.83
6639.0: 2.97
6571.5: 2.93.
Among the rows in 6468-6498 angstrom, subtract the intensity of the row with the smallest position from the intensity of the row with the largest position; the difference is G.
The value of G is 2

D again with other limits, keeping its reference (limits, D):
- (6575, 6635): 6634.0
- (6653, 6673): 6666.5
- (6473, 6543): 6524.0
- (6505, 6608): 6524.0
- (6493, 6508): 6501.5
